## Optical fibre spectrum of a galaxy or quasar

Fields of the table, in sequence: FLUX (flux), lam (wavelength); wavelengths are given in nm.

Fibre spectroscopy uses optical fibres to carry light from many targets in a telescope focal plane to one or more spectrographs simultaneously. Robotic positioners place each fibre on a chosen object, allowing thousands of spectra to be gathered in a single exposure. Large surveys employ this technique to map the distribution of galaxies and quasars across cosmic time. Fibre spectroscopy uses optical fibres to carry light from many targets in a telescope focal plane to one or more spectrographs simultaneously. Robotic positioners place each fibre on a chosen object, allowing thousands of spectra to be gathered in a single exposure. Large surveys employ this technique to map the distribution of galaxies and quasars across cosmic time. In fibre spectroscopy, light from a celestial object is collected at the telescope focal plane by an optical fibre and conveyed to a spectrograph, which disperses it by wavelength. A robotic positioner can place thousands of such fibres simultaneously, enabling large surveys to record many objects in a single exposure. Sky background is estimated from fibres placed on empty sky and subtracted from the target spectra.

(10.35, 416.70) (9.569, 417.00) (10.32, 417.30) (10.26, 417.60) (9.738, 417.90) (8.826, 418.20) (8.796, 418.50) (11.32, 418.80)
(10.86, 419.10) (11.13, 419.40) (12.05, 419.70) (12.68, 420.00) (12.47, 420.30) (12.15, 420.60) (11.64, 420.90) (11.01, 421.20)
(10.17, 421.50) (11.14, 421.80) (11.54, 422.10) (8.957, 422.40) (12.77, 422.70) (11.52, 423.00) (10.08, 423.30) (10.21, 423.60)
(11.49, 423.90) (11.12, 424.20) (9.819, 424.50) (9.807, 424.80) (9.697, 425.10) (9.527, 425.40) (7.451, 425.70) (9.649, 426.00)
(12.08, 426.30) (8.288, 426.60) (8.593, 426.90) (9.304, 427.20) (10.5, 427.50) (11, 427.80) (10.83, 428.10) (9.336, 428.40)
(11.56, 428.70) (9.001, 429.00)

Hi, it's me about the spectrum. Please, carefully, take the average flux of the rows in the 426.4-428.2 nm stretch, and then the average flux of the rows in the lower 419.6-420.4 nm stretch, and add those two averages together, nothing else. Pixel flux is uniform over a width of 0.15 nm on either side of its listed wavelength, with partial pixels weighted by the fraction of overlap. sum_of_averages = 22.2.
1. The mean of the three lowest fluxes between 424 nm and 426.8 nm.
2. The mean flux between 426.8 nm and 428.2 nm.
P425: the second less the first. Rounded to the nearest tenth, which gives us 1.6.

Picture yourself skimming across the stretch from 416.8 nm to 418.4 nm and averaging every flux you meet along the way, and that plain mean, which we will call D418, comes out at 9.7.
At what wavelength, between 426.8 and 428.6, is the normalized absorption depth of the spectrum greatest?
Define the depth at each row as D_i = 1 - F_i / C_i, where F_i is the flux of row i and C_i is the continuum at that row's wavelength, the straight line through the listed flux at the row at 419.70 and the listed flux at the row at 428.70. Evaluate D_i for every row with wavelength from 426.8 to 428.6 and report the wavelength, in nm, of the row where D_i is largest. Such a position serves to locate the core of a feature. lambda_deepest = 426.90 nm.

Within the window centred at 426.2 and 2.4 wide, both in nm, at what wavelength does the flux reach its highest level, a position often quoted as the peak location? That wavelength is 426.30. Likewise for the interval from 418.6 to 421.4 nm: 420.00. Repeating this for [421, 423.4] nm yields 422.70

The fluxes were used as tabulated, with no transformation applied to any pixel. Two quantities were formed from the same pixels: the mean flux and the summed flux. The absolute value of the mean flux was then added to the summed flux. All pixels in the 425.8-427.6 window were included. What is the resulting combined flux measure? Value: 68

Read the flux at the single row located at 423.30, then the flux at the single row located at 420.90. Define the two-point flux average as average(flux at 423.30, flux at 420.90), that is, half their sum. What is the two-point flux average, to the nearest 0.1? 10.9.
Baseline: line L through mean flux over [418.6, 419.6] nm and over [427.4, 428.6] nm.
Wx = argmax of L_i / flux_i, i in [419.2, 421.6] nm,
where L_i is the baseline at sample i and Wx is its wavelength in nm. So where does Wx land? 421.50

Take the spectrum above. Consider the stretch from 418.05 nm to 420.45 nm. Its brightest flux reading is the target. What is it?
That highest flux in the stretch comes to 12.68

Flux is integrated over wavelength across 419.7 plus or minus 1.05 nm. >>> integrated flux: 25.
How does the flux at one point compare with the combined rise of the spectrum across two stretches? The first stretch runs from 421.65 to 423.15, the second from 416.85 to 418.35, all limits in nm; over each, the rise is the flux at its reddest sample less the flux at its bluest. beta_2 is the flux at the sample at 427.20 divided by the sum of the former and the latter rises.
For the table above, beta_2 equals -26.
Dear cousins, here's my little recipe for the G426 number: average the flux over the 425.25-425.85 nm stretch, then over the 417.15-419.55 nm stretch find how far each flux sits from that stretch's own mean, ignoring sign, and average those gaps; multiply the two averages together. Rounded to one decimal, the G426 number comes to 6.6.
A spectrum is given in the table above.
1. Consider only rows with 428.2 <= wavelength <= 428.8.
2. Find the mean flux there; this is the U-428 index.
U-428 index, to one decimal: 10.4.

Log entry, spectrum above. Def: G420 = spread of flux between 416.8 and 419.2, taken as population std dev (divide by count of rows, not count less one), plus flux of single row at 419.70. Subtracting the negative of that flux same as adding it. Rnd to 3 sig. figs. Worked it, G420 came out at 12.9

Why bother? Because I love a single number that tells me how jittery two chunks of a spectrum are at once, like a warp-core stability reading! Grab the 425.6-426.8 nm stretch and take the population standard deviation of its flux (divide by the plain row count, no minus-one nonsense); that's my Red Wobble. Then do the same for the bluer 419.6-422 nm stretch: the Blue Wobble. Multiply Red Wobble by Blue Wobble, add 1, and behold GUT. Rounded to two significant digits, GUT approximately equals 2.4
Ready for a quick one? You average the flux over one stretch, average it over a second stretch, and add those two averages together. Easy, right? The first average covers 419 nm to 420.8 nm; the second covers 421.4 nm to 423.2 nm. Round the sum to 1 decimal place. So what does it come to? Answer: 22.9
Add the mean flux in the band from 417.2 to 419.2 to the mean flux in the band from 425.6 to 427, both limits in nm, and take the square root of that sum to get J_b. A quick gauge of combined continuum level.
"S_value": 4.39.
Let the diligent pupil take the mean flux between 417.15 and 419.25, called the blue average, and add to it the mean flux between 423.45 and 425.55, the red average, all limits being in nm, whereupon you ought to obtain 20.3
